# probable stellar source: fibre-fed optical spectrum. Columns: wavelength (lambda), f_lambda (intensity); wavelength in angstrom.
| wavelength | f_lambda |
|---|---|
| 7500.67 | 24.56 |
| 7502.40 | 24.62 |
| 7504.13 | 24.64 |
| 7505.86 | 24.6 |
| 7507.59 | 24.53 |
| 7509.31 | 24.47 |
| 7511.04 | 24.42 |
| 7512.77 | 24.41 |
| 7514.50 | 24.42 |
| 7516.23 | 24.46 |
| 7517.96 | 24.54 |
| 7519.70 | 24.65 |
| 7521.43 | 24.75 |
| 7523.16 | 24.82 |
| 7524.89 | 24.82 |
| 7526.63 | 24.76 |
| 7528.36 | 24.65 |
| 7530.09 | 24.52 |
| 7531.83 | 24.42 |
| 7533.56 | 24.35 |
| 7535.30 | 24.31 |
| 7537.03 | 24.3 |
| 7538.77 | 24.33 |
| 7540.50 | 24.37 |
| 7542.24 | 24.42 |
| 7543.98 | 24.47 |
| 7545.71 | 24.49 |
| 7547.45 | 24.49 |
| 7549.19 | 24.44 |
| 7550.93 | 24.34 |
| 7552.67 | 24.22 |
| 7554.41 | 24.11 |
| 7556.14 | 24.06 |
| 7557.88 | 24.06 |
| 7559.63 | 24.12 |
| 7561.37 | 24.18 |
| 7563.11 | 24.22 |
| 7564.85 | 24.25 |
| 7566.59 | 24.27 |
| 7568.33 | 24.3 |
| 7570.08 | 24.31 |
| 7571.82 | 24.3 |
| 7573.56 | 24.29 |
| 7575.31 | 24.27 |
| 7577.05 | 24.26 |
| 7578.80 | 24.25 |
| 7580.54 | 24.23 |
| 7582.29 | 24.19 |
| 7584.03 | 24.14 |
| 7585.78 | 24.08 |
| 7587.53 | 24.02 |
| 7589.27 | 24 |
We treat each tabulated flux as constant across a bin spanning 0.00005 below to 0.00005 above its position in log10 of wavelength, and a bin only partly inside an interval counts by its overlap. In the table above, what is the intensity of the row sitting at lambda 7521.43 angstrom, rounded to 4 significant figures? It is 24.75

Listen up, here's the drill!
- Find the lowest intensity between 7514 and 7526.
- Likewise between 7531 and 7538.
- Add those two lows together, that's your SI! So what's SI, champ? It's 48.7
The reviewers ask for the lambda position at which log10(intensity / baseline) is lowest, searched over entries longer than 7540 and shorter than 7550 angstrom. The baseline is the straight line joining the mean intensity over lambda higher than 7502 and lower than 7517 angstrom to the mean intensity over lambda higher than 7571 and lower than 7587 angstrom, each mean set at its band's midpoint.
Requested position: 7540.50 angstrom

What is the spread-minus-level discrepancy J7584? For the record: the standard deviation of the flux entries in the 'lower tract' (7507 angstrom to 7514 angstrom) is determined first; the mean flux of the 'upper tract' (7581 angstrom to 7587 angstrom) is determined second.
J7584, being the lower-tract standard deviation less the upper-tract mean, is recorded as -24.1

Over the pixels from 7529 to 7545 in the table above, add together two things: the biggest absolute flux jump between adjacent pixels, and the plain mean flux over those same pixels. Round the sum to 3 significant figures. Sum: 24.5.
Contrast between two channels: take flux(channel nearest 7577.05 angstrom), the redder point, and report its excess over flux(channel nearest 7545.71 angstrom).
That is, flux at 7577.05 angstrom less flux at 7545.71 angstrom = -0.23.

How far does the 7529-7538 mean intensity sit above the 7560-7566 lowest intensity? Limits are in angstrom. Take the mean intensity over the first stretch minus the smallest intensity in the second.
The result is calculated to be 0.20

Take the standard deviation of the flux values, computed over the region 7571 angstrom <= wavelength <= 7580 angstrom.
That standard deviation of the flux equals 0.02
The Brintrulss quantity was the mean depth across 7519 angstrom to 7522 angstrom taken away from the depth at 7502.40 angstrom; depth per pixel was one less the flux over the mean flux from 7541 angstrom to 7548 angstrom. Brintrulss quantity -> 0.003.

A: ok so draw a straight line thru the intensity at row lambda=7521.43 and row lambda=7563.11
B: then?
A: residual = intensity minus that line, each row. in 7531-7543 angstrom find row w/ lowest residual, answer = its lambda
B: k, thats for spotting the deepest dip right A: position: 7535.30 angstrom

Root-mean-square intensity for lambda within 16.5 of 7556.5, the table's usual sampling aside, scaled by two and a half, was 60.7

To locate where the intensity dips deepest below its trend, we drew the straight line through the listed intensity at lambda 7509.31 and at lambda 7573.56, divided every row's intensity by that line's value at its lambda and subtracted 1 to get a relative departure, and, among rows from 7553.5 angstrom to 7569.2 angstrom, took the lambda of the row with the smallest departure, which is 7556.14 angstrom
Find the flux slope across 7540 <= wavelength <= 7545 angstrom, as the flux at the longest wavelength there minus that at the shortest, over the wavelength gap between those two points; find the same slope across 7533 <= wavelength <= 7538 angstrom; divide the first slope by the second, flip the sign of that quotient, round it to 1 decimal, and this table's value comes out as 2.0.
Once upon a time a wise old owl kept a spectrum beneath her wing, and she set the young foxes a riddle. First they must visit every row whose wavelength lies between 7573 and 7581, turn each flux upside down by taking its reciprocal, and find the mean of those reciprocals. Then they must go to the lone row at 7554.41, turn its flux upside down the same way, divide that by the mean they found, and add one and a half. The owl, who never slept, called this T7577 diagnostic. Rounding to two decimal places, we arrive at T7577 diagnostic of 2.51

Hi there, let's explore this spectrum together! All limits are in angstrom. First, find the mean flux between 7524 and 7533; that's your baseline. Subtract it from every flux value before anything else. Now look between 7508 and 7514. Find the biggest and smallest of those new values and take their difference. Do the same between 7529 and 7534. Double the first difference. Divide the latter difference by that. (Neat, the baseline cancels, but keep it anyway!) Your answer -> 1.4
